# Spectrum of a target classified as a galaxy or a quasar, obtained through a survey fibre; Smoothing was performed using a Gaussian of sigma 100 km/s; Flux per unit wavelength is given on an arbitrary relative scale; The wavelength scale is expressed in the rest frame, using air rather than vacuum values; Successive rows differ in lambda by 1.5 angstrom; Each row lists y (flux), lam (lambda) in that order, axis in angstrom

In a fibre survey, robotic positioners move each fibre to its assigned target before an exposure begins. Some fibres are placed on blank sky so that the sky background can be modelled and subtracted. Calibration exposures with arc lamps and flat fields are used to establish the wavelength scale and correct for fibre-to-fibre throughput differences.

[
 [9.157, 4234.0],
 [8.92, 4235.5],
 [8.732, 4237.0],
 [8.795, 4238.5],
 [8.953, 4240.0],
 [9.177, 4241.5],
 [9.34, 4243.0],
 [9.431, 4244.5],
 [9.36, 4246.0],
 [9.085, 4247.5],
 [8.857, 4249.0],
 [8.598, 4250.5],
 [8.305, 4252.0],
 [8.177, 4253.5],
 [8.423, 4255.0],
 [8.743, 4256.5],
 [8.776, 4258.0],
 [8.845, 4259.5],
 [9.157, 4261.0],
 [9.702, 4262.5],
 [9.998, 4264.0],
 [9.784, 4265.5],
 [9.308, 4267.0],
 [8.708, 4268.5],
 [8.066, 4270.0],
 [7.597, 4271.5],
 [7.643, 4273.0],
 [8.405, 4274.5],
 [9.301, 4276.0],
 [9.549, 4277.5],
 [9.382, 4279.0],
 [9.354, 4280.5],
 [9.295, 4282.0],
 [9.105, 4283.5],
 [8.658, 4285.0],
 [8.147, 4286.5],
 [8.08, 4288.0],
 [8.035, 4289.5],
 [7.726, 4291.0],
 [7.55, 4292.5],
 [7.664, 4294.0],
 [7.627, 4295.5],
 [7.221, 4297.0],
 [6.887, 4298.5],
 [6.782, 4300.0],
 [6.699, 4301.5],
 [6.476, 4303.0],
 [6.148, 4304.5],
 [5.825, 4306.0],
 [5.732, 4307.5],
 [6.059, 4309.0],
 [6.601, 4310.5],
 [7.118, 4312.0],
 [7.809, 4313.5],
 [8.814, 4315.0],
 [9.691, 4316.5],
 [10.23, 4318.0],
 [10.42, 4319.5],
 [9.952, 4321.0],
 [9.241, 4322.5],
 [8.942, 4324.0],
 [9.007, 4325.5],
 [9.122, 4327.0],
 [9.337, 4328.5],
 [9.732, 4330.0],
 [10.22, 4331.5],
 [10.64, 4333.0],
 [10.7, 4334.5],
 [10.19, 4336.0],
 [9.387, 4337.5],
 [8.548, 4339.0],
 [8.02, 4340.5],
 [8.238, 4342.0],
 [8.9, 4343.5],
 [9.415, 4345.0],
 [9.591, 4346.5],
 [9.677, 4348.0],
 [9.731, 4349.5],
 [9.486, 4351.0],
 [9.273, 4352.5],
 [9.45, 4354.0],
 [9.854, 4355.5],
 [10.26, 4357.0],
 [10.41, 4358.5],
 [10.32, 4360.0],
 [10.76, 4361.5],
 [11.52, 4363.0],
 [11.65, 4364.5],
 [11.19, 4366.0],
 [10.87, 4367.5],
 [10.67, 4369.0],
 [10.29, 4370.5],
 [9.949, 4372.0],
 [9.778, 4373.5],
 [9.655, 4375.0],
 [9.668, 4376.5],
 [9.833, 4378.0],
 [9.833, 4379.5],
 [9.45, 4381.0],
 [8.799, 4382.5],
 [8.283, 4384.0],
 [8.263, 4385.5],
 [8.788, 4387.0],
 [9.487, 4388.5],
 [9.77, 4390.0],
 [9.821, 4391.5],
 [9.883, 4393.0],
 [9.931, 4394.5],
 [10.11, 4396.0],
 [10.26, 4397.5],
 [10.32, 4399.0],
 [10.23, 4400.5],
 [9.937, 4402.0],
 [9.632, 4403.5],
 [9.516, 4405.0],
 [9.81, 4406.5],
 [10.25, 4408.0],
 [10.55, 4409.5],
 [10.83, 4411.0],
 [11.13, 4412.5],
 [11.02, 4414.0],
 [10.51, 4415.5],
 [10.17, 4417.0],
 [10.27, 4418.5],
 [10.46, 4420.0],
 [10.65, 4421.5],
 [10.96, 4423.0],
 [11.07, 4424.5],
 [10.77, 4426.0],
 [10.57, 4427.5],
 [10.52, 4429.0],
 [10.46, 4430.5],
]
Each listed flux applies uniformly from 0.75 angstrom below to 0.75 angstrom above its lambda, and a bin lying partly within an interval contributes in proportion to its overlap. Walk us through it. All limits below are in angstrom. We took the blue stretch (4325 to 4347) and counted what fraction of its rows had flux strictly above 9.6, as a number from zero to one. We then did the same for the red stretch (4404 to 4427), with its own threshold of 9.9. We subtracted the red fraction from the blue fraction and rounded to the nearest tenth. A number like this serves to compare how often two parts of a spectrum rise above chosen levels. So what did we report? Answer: -0.5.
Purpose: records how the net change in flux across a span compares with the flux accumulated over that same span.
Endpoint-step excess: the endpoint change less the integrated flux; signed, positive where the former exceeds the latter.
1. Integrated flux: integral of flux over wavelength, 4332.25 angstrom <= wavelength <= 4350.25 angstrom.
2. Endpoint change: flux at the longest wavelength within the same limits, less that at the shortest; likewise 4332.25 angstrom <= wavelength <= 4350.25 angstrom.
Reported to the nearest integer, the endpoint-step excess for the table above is -170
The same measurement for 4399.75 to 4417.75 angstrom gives -185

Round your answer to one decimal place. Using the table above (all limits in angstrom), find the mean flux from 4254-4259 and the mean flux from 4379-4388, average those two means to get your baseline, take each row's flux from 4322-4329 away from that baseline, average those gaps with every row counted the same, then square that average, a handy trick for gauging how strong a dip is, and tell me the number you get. 0.1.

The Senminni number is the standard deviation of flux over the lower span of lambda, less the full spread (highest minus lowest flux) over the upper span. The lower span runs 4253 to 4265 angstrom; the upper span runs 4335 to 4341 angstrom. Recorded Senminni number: -1.6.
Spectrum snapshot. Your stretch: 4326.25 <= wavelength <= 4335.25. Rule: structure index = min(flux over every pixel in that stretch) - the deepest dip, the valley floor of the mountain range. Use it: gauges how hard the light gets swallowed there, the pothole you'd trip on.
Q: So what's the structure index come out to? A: 9.122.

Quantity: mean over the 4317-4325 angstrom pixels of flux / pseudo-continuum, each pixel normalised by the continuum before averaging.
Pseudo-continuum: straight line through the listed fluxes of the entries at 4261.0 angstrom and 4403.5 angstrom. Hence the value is 1.04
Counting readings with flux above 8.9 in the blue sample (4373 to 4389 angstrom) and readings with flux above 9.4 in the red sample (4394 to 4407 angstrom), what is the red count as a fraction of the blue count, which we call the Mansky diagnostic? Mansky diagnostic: 1.3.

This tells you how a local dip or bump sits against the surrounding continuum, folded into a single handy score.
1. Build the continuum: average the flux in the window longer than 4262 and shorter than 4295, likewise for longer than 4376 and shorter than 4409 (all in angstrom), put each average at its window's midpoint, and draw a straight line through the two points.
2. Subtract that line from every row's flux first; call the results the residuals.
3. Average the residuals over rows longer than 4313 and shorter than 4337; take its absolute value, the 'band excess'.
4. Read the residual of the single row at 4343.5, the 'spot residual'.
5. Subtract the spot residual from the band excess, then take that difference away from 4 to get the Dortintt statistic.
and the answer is 3.1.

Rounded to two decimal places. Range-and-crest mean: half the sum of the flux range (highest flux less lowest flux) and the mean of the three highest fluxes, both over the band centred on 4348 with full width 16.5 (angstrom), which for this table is 5.79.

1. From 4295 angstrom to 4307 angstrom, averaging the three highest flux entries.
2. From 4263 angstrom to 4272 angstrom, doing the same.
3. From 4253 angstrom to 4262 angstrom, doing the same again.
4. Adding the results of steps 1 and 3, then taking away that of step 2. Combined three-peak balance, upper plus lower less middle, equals 6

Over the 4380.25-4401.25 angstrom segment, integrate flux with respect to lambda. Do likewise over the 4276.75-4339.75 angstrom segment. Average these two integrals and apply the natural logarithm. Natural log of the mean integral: 5.9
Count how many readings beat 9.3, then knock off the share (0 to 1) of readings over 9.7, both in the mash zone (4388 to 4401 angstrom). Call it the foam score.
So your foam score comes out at 8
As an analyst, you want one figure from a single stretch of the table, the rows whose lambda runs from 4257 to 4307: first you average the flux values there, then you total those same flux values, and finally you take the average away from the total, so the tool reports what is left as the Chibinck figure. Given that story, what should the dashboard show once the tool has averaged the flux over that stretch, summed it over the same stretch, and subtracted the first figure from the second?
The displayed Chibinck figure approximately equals 263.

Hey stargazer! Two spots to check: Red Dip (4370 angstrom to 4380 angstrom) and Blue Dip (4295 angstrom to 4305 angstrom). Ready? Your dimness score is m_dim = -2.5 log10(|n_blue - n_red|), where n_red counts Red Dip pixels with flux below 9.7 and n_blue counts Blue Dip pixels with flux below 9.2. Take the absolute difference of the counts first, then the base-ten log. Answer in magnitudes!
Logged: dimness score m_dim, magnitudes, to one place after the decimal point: -1.7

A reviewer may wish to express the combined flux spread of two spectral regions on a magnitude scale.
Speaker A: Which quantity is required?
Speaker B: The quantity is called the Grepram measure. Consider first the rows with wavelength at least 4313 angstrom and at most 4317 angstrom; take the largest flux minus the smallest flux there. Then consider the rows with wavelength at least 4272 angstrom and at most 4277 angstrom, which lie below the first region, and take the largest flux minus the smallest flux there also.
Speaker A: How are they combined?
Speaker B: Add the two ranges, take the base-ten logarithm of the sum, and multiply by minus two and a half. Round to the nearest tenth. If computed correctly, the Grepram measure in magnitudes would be -1.4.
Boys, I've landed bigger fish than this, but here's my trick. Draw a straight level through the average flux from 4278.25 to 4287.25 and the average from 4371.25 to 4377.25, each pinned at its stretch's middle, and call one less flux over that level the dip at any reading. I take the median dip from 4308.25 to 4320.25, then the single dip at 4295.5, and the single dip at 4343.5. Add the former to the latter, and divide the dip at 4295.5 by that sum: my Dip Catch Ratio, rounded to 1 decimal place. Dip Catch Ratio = 1.0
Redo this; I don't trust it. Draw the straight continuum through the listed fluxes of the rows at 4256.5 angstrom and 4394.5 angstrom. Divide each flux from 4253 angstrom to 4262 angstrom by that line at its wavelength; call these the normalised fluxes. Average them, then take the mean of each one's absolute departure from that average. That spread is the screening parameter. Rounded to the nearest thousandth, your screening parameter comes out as 0.028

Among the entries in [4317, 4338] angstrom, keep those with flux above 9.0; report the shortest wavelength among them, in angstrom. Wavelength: 4318.0 angstrom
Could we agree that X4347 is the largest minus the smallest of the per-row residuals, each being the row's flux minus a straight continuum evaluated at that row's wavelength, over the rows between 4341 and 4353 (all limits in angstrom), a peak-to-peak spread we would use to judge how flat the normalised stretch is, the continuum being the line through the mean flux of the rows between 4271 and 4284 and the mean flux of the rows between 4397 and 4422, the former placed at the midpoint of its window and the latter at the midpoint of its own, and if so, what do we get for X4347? 1.41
